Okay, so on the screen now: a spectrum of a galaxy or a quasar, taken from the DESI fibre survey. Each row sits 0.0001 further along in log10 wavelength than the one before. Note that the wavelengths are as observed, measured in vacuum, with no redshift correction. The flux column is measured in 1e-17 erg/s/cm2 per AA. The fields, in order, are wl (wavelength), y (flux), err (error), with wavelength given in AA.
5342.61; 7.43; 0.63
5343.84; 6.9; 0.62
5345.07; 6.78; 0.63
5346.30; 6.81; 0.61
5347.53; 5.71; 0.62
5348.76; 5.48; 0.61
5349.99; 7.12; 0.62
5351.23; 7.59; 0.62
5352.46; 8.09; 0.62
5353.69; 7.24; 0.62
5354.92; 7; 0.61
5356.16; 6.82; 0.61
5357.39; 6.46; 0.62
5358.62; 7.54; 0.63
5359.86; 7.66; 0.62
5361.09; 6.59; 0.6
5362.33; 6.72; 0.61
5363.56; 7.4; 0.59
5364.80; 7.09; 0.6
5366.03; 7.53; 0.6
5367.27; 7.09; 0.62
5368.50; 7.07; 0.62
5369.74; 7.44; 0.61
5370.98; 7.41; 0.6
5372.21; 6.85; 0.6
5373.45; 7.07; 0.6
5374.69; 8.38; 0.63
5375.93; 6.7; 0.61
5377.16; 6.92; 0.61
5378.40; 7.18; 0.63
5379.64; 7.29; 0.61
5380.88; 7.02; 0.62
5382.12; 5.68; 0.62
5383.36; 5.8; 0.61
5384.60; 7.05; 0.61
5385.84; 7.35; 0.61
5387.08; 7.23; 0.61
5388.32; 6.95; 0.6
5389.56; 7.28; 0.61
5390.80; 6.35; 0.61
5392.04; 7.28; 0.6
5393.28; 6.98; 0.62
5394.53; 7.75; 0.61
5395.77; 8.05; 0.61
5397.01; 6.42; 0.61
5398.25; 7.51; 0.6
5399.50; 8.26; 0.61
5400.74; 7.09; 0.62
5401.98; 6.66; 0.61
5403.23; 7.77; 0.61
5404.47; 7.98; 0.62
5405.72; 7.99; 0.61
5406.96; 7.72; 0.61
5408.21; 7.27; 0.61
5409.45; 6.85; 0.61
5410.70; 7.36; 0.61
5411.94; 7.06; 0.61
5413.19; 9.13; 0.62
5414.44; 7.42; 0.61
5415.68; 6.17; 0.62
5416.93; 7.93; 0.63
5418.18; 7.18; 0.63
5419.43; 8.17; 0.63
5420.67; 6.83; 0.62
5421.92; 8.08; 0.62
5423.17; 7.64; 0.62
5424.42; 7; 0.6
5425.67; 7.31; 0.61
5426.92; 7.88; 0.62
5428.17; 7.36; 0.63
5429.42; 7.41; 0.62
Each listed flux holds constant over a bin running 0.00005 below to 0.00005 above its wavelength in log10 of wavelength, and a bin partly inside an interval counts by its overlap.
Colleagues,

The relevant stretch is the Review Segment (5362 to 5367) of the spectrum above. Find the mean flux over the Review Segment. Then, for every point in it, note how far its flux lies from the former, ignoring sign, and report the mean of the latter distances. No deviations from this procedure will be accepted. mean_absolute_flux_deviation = 0.28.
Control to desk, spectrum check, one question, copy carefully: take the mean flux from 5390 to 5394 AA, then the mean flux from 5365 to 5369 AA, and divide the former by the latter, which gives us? 0.95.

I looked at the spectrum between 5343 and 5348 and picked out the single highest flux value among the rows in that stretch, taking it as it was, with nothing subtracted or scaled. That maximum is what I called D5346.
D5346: 6.9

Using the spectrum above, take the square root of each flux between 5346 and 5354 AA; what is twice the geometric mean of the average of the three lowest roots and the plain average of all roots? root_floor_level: 5.06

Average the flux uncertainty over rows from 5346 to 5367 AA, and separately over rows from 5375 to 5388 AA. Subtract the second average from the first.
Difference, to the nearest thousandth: -0.002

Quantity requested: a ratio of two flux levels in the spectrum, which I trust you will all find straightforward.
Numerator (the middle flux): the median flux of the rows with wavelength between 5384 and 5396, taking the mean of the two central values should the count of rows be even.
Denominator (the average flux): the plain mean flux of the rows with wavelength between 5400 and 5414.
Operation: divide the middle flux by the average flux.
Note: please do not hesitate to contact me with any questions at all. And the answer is 0.96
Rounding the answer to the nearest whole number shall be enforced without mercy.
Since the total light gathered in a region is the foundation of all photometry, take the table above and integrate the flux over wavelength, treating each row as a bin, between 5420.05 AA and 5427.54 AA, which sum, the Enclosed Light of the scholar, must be 56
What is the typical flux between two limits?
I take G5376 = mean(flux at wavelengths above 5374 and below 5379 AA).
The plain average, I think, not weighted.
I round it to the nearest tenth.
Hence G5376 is 7.3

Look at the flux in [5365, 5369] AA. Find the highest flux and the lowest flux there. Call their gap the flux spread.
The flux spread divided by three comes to 0.15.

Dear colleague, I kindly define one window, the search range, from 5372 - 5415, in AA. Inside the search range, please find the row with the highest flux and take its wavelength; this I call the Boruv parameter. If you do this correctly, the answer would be 5413.19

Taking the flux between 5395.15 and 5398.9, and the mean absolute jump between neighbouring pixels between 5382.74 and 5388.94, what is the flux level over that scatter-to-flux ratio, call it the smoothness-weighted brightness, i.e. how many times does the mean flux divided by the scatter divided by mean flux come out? 110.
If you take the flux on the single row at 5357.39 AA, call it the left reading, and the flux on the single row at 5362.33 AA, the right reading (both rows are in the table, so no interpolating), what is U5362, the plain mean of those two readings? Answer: 6.59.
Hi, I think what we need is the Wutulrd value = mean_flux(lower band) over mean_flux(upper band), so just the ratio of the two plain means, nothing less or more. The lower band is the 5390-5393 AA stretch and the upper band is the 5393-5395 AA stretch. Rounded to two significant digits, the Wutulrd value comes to 0.93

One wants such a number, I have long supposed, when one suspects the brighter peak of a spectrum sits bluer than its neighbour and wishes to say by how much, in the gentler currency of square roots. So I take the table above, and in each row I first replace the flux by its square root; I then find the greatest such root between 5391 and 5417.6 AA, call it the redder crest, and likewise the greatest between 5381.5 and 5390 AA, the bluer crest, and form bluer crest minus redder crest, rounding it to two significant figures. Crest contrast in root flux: -0.31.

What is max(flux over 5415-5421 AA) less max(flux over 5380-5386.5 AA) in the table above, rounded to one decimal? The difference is 0.8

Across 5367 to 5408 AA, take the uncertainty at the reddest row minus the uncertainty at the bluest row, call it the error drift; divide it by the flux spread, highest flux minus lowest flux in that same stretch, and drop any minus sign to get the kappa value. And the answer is 0.0037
